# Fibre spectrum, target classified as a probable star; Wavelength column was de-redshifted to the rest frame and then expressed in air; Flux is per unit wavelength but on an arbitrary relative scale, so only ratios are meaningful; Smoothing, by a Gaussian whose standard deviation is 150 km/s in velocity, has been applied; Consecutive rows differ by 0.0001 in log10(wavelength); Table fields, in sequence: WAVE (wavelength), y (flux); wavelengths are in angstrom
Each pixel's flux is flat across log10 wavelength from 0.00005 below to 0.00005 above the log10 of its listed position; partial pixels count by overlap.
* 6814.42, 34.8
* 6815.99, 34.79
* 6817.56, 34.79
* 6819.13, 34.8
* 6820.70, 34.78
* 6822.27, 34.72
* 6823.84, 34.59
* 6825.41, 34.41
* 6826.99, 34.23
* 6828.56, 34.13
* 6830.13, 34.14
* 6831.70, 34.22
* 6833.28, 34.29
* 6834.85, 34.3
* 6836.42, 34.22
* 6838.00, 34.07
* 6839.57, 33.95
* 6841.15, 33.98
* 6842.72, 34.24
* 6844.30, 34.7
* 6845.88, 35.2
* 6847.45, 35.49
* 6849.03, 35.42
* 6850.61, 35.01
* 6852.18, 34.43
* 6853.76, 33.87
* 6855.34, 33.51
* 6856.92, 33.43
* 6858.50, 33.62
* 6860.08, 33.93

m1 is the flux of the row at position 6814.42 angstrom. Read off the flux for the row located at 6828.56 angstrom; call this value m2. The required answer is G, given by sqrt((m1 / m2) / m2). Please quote 0.173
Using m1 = 34.8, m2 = 34.13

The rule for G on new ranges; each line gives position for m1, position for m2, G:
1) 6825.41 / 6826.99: 0.171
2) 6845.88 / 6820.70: 0.171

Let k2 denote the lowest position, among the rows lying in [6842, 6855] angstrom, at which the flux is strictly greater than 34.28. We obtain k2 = 6844.30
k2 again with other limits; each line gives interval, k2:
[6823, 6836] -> 6823.84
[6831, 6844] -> 6833.28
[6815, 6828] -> 6815.99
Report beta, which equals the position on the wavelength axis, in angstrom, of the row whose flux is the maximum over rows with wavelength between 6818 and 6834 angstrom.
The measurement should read 6819.13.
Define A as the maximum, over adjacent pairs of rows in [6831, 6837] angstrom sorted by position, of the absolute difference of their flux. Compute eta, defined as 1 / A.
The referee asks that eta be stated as 12.5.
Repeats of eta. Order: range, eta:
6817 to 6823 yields 16.7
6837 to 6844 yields 3.8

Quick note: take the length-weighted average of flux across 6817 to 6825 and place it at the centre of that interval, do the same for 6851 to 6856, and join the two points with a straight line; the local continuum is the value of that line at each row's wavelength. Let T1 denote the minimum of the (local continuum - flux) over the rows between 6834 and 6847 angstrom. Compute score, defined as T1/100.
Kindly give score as -0.0098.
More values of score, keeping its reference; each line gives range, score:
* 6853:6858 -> 0.0018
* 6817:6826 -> -0.0004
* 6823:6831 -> 0.0009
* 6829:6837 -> 0.0015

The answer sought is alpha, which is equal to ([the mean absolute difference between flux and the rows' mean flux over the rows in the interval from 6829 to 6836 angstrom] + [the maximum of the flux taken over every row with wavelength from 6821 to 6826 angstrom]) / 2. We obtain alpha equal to 17.4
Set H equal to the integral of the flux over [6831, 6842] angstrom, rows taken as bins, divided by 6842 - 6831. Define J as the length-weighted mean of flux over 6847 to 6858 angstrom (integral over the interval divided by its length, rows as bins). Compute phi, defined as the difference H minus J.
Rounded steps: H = 34.1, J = 34.38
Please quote -0.24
